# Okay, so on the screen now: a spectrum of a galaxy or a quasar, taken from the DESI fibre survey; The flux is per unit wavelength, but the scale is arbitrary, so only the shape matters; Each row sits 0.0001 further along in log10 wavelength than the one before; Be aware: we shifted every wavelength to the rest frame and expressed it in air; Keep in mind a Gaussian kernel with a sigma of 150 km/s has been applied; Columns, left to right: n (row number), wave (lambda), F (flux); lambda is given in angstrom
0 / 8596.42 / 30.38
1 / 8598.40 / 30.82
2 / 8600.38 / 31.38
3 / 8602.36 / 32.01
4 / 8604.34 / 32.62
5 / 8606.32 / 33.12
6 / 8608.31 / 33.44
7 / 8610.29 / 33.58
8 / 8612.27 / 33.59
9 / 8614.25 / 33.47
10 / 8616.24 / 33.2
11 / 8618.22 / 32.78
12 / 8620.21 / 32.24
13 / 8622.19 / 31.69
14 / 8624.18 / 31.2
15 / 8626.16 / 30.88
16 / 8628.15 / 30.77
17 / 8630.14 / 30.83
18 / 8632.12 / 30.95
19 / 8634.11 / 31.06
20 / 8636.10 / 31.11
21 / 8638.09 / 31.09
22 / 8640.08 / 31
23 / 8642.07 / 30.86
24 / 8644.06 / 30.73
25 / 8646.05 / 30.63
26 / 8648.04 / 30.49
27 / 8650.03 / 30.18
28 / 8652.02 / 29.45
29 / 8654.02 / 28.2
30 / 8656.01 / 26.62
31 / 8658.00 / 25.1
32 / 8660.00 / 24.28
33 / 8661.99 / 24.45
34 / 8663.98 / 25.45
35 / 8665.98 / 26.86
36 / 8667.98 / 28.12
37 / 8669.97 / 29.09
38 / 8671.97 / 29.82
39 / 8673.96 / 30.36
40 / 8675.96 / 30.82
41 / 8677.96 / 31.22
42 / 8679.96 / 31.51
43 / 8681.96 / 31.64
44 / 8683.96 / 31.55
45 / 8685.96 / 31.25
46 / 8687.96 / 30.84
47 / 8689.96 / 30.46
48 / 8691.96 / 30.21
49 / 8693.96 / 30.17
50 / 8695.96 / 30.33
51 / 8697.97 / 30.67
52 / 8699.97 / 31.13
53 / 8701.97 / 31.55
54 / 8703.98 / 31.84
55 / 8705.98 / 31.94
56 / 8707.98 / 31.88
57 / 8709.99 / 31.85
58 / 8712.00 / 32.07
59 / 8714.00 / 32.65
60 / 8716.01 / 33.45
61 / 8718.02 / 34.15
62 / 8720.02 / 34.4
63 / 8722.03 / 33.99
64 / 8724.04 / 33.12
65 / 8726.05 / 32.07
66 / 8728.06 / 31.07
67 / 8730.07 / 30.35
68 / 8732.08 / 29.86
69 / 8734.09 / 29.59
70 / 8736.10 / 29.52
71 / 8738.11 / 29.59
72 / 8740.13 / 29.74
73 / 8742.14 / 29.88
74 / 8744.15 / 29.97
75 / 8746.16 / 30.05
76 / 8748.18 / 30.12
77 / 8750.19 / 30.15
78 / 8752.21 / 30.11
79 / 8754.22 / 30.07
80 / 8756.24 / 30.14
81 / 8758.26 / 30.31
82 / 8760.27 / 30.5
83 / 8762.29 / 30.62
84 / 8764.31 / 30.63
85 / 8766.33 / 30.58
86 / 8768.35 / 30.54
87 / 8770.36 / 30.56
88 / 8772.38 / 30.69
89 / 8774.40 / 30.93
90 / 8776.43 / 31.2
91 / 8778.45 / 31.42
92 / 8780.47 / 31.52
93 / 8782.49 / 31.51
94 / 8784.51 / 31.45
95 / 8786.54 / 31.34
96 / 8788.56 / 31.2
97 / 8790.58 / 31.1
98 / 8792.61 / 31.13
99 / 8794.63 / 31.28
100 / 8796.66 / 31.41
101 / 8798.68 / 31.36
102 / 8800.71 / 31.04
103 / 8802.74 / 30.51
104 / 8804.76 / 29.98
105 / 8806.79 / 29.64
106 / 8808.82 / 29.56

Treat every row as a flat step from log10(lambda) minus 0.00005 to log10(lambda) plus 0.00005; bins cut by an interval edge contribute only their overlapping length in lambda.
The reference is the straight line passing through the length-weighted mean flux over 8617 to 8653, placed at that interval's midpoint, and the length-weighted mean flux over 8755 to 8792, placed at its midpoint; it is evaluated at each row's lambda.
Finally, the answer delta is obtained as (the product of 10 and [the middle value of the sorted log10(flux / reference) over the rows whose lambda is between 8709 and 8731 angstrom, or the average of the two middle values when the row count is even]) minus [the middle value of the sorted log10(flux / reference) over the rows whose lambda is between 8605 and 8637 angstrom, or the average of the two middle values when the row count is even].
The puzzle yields 0.22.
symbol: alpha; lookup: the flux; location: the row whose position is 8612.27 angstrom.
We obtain 33.59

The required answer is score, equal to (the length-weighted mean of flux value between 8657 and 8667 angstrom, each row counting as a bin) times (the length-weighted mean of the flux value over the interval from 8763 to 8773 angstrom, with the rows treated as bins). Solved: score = 772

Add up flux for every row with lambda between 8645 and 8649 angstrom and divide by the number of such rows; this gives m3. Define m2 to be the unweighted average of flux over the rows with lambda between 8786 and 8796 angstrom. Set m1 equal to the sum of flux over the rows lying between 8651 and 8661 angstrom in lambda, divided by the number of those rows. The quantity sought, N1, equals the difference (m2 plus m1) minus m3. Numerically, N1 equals 27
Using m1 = 26.7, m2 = 31.2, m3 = 30.6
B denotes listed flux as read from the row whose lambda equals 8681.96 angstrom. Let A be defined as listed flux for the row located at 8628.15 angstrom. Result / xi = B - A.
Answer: 0.9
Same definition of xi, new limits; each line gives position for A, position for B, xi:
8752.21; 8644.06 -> 0.6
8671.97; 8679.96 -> 1.7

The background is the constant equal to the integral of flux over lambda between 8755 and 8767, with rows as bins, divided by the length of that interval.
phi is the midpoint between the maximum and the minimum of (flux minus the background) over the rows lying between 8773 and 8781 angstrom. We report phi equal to 0.8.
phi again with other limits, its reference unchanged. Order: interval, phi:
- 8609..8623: 2.2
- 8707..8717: 2.2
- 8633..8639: 0.7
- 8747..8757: -0.3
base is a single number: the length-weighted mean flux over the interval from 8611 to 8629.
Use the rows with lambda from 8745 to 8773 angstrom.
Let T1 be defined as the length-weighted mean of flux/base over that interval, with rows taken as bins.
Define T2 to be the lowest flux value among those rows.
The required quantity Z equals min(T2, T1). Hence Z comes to 0.94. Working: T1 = 0.94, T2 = 30.05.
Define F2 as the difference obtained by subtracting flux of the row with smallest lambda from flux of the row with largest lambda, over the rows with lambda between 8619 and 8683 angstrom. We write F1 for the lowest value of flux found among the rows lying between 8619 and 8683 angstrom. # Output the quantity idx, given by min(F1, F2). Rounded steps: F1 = 24.28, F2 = -0.6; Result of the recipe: -0.6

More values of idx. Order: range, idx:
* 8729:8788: 1.0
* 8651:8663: -5.0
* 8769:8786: 0.9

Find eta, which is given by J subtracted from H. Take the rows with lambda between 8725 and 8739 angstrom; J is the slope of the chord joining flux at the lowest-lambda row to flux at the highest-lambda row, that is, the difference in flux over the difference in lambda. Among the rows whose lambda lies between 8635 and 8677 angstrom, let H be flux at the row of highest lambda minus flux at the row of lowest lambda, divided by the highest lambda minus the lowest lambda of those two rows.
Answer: 0.20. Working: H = -0.007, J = -0.21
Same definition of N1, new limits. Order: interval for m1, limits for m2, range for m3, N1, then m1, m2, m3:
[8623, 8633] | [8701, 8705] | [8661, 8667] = 37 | 30.9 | 31.7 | 25.6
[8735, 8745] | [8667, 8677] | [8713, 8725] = 26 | 29.7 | 29.6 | 33.6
